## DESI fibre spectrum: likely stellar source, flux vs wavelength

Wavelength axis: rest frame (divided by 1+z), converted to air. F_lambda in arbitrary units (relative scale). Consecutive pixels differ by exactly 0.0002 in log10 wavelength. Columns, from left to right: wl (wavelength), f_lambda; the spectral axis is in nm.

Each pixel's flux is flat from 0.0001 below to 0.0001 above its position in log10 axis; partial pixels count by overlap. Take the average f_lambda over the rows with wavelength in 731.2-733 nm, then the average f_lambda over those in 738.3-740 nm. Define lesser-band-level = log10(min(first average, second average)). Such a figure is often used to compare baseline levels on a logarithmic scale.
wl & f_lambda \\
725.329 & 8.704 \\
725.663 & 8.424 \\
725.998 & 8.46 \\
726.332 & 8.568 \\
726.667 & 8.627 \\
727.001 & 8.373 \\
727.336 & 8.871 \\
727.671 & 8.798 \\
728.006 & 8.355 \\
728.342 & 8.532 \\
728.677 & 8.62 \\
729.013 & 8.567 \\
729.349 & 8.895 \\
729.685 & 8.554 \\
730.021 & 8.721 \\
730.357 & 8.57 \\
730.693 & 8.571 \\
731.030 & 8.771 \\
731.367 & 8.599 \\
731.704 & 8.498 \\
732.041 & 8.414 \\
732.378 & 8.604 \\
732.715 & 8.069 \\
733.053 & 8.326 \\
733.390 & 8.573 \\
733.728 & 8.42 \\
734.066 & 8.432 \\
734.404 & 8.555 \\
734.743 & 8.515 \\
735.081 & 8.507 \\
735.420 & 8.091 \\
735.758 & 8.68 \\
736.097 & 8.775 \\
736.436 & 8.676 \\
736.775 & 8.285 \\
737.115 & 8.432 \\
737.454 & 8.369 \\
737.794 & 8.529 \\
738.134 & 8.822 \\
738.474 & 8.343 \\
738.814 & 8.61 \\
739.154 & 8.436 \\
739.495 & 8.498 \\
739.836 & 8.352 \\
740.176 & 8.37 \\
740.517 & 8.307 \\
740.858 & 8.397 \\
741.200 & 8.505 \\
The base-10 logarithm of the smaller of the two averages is 0.926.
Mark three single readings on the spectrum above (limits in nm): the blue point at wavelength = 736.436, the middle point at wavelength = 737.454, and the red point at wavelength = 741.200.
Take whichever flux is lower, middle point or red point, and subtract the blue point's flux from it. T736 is -0.3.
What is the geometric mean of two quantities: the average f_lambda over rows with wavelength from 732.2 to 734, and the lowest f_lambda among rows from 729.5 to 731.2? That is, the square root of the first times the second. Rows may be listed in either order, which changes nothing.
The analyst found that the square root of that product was 8.48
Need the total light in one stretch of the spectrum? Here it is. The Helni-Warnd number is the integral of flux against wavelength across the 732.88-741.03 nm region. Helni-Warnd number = 69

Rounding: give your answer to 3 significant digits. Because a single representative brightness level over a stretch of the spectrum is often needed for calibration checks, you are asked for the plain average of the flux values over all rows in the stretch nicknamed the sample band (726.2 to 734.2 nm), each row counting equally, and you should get 8.56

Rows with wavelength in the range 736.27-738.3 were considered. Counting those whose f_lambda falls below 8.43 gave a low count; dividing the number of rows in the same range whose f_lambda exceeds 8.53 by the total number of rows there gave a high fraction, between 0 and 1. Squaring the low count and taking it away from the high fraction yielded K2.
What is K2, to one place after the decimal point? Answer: -3.7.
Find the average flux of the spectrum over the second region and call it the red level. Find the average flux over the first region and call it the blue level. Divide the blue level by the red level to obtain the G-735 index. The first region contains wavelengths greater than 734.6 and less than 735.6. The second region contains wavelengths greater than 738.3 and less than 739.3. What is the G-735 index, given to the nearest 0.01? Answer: 0.99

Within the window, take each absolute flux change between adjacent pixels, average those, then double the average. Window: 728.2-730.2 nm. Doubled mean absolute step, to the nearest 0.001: 0.391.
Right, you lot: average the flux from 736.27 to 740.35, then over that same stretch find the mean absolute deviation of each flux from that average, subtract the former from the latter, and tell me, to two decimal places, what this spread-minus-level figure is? -8.35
